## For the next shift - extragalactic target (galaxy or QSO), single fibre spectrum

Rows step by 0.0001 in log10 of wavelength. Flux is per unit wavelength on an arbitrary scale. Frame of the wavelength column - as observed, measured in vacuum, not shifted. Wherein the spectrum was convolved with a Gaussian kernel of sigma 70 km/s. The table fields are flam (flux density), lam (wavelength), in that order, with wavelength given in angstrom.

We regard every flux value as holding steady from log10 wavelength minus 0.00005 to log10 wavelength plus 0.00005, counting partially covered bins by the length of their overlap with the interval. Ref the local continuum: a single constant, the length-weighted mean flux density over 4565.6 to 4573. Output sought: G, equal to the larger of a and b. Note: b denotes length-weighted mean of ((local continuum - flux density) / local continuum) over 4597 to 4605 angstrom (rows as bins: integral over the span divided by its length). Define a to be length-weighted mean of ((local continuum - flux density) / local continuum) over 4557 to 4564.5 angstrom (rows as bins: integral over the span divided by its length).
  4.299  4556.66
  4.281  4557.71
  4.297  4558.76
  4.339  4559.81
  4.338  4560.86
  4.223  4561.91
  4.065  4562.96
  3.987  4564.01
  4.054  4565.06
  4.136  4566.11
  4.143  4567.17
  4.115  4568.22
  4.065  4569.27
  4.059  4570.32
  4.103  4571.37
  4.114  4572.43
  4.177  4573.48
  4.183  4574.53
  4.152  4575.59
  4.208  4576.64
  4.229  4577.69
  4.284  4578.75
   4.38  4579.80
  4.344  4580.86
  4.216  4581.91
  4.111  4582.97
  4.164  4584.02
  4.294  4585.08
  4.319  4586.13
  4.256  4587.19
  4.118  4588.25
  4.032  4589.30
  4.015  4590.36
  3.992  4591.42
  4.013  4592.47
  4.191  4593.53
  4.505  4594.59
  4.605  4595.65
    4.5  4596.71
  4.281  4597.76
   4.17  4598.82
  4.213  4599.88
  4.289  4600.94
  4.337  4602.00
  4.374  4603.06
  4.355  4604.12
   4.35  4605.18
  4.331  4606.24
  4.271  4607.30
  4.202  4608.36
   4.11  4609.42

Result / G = -0.029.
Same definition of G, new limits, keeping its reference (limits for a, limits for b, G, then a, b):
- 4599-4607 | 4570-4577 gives -0.010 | -0.051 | -0.010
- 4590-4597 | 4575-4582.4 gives -0.038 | -0.038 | -0.038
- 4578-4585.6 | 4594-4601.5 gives -0.037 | -0.037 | -0.064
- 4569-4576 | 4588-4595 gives -0.004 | -0.005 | -0.004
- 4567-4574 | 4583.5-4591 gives -0.002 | -0.002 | -0.016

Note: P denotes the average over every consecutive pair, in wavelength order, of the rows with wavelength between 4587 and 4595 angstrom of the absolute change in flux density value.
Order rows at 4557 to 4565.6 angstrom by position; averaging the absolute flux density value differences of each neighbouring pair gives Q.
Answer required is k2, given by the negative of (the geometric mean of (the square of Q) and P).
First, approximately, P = 0.11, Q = 0.068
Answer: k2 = -0.023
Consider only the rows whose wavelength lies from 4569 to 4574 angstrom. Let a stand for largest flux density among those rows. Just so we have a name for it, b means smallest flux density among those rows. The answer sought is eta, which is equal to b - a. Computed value -0.12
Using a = 4.177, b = 4.059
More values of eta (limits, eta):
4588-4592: -0.13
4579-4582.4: -0.16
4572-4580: -0.27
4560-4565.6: -0.35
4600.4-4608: -0.10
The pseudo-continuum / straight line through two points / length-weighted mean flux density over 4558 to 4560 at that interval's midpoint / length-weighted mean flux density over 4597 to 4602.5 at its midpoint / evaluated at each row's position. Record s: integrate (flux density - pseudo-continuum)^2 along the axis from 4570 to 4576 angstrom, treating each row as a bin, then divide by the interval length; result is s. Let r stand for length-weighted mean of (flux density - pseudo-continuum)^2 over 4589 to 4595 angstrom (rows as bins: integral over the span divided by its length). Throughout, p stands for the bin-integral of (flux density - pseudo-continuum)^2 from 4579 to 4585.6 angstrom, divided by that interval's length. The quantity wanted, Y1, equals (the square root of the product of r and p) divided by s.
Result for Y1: 0.8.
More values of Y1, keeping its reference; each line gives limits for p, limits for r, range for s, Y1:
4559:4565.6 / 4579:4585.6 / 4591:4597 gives 0.3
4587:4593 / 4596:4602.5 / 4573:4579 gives 2.8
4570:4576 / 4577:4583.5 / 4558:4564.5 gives 0.6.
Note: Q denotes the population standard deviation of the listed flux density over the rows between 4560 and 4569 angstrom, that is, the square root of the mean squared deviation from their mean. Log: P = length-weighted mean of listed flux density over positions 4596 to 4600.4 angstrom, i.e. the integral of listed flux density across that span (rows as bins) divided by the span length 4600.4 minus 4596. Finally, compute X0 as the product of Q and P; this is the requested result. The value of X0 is 0.44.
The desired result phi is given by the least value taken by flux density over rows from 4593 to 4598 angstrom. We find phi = 4.191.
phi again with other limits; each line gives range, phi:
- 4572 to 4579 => 4.114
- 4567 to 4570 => 4.065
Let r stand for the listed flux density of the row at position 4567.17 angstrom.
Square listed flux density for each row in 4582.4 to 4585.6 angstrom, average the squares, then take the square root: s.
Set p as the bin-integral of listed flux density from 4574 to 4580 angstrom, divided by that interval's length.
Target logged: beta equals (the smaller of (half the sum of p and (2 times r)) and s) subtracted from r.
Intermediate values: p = 4.23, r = 4.143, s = 4.19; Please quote -0.05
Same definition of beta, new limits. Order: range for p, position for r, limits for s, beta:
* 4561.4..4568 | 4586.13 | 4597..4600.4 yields 0.10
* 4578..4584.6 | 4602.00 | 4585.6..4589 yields 0.11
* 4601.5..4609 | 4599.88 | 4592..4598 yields -0.14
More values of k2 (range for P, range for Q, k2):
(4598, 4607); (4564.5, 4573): -0.006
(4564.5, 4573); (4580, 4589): -0.017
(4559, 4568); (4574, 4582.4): -0.016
